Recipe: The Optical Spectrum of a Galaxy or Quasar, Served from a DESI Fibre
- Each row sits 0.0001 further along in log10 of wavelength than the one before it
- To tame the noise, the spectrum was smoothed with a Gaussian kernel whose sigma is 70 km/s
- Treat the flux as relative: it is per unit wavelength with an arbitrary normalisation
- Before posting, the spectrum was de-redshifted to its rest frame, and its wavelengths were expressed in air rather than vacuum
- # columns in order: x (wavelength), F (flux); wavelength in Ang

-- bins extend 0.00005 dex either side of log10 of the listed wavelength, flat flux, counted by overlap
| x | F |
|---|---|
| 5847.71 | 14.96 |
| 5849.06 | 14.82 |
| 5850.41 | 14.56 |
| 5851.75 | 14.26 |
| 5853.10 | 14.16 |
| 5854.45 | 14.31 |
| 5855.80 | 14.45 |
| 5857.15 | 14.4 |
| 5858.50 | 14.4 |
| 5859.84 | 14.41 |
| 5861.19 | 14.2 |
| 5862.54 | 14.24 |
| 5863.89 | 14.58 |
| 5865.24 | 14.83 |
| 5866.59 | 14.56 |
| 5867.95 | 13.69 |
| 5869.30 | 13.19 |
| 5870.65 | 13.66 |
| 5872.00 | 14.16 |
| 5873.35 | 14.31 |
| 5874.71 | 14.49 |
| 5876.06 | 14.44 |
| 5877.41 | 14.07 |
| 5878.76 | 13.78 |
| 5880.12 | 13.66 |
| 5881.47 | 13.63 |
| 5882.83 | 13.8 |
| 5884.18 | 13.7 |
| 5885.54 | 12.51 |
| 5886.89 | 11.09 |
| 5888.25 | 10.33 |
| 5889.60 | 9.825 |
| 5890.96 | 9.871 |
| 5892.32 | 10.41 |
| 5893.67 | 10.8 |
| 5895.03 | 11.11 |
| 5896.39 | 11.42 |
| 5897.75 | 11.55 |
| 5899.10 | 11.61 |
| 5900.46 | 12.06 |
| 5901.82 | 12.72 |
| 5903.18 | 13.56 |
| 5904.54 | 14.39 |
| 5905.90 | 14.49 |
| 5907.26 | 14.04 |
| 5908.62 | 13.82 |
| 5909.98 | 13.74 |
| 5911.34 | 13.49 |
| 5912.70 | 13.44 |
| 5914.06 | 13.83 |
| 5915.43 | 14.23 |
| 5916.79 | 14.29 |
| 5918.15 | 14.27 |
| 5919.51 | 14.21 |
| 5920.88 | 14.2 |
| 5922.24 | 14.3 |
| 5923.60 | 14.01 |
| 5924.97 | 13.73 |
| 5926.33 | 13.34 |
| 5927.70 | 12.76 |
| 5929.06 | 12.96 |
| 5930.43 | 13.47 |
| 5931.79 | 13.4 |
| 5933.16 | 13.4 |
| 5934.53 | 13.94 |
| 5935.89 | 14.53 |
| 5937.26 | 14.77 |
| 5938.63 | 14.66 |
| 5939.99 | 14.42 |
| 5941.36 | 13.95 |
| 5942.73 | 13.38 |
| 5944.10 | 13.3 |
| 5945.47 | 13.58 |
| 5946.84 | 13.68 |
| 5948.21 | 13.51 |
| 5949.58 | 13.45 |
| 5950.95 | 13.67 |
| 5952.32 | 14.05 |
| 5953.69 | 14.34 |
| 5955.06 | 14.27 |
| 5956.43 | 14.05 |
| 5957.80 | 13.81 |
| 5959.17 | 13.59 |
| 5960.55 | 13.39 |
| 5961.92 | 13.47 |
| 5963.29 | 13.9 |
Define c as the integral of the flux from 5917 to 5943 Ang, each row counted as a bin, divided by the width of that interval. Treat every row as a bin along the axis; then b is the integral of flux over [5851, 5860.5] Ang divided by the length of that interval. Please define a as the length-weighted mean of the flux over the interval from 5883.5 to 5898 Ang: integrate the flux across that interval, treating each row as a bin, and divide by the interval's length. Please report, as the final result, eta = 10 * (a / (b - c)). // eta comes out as 243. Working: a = 11.1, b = 14.4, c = 13.9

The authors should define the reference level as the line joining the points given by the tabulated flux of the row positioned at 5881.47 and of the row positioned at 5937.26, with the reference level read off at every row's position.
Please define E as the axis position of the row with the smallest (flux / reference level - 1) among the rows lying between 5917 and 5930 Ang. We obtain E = 5927.70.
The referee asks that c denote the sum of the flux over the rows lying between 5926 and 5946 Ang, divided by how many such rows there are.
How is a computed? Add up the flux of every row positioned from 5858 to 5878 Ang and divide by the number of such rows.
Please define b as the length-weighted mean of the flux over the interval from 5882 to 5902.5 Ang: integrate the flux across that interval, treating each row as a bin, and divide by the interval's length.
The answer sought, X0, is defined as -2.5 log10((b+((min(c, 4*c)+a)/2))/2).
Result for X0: -2.76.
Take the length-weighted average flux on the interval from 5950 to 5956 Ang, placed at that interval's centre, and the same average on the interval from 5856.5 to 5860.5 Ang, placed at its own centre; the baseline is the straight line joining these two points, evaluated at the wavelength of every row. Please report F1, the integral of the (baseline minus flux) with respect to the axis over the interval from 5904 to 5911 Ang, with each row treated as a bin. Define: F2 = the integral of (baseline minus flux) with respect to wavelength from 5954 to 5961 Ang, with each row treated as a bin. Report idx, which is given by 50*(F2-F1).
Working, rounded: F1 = 1.3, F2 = 1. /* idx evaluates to 0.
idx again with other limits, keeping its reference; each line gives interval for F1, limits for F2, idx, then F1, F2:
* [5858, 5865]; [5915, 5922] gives -26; 0.2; 0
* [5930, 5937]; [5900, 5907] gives 145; 2.2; 5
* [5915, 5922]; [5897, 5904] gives 694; -0.3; 14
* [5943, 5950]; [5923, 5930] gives 77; 4.1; 6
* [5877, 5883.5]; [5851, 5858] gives -141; 3.7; 1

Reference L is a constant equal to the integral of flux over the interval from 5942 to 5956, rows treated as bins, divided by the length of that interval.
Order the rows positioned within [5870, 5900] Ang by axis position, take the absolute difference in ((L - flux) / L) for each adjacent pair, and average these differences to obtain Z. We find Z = 0.026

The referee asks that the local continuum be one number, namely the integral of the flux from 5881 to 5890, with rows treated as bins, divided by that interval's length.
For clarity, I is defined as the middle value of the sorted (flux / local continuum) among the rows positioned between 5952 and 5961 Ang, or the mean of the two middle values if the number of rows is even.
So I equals 1.16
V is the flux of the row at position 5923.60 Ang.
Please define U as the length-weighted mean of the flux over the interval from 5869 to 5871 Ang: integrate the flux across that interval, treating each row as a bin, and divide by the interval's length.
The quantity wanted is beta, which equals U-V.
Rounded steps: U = 13.4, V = 14.01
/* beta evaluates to -0.6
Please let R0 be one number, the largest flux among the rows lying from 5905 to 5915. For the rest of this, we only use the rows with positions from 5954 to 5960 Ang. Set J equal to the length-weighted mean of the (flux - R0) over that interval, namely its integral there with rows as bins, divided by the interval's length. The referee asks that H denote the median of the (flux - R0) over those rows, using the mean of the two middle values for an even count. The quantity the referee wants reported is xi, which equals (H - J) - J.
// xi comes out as 0.53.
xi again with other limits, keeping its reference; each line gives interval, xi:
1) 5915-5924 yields 0.28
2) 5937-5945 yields 0.62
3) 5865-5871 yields 0.29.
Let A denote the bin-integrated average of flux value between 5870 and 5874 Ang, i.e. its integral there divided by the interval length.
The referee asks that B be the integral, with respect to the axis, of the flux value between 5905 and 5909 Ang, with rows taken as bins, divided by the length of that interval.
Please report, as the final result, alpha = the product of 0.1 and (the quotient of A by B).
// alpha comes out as 0.099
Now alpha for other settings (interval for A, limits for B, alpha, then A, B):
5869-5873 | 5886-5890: 0.130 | 13.8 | 10.6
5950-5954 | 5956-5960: 0.101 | 14.0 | 13.8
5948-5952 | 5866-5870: 0.099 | 13.6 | 13.8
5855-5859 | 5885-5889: 0.128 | 14.4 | 11.3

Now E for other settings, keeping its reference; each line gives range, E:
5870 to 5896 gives 5889.60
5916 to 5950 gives 5927.70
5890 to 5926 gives 5890.96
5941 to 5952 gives 5944.10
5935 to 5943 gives 5942.73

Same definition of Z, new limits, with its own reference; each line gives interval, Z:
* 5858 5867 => 0.014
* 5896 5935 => 0.021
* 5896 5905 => 0.036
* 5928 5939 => 0.021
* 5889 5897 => 0.023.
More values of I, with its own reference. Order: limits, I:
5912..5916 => 1.14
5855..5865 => 1.18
